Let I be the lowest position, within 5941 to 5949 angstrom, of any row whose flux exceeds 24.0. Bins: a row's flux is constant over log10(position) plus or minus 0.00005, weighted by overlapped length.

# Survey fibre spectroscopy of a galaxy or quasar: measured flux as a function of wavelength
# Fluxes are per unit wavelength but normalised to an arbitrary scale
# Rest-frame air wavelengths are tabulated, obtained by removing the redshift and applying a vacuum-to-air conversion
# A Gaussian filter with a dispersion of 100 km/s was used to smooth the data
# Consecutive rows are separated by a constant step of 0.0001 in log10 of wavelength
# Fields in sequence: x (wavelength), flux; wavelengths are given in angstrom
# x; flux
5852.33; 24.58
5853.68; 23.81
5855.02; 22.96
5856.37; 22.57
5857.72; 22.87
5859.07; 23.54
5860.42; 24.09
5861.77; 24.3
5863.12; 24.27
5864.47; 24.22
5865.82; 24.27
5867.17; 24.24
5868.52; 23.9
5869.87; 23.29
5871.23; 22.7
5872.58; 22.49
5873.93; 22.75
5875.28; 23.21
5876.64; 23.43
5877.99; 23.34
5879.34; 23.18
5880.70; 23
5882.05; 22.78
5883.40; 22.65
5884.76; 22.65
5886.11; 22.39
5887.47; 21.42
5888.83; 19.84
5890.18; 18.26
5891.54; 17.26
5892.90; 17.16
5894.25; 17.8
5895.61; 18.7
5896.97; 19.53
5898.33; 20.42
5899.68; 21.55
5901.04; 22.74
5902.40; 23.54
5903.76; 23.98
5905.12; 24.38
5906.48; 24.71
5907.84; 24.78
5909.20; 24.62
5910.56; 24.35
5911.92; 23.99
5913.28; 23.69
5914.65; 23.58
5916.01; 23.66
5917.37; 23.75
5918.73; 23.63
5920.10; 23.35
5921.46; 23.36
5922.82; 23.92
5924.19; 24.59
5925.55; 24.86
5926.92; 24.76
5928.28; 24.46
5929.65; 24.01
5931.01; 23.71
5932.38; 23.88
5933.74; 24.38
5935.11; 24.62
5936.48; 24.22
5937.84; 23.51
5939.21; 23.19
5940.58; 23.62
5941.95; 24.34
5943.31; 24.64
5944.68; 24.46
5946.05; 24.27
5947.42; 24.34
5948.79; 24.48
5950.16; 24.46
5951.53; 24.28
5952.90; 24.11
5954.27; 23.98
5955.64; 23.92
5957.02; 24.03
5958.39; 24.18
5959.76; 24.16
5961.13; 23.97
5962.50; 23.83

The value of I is 5941.95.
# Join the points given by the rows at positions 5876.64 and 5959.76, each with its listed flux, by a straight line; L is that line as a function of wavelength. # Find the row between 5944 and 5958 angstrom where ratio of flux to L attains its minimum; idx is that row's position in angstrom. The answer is 5955.64 angstrom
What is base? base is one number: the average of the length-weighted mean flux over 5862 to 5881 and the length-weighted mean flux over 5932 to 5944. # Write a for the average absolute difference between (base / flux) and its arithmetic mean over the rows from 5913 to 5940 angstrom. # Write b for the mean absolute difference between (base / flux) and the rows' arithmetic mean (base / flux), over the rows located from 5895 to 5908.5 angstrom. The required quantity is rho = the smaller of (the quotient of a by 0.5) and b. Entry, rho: 0.0349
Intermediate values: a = 0.0175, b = 0.095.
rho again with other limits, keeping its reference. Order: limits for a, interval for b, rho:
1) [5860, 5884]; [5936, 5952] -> 0.0148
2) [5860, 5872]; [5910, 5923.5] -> 0.0092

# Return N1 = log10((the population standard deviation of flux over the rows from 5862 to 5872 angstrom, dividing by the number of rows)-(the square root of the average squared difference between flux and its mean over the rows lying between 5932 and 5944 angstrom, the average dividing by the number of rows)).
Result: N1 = -1.1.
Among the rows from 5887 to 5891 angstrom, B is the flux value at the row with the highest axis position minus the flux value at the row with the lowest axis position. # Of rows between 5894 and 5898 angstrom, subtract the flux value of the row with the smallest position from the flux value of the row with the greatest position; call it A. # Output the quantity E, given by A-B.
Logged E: 4.9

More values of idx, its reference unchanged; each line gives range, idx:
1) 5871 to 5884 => 5872.58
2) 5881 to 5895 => 5892.90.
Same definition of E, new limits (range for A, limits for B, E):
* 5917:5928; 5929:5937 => 0.8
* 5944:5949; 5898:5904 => -3.5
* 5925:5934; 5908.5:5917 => 0.5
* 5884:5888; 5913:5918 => -1.3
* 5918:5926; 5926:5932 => 2.3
